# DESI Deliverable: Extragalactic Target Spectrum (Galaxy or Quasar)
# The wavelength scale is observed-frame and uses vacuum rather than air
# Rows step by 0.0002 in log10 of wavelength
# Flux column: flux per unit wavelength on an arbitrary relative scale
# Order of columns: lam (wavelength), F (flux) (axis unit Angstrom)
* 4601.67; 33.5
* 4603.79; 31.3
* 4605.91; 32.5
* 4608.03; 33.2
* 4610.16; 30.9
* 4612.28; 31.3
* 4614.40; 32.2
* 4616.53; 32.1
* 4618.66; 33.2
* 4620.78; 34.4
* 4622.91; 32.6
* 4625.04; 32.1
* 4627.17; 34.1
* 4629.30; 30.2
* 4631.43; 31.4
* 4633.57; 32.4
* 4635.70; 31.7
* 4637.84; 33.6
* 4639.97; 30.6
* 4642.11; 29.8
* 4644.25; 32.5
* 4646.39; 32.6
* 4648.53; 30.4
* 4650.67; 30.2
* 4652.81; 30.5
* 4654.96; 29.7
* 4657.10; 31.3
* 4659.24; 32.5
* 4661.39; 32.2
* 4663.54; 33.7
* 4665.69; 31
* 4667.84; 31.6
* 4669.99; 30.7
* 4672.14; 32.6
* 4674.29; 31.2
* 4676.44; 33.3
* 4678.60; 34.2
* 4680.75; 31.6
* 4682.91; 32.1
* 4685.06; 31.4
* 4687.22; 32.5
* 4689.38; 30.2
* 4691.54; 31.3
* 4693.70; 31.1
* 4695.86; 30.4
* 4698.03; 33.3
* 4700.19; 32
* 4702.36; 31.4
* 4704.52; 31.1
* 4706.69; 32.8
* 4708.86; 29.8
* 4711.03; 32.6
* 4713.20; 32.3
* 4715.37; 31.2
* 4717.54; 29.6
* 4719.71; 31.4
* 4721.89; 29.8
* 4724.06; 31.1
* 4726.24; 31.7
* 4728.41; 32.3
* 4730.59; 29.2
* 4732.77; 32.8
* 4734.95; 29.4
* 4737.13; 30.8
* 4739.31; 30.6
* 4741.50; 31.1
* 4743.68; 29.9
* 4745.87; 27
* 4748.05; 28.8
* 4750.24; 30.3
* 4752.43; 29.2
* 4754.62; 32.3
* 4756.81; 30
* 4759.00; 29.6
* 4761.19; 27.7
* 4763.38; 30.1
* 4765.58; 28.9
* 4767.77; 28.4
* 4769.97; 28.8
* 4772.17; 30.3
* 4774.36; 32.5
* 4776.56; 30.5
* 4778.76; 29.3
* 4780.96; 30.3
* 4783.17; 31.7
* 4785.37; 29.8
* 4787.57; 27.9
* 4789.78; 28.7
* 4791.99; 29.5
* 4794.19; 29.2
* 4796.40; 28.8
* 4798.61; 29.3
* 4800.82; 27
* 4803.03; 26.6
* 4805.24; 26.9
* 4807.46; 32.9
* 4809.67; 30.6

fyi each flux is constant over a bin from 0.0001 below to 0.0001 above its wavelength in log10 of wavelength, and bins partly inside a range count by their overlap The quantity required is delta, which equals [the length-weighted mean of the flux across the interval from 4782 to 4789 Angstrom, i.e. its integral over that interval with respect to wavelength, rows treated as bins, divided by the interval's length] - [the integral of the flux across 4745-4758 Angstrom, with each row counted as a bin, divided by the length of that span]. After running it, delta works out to 0.1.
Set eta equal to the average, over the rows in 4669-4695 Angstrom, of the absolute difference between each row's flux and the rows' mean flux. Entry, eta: 0.91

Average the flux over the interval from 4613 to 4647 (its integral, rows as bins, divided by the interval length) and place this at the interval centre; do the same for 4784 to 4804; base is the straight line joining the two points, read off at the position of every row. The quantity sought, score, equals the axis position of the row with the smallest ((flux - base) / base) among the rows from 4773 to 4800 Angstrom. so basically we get 4787.57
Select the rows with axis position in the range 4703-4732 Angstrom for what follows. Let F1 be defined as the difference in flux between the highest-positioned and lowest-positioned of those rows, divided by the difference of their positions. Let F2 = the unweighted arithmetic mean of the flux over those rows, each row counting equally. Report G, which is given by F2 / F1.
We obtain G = -427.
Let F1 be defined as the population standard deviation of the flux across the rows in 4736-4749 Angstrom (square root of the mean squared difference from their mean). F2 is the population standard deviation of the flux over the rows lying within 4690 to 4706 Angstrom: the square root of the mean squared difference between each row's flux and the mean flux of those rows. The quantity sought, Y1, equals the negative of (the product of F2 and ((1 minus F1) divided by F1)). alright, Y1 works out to 0.25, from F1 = 1.42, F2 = 0.85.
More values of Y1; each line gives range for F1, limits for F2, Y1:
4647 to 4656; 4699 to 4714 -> -2.17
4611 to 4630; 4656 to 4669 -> 0.17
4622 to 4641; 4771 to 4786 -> 0.18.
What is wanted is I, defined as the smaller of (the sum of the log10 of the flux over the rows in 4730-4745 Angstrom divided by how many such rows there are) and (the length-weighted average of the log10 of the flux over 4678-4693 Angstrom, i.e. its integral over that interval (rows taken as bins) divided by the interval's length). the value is 1.48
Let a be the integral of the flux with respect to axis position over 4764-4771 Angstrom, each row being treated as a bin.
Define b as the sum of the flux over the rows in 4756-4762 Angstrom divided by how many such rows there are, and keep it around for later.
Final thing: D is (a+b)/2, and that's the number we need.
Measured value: 115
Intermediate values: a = 201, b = 29.1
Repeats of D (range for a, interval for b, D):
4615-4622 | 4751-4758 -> 131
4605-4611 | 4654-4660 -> 112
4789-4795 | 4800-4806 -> 101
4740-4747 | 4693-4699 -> 119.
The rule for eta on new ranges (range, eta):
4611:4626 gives 0.72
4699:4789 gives 1.20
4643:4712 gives 0.96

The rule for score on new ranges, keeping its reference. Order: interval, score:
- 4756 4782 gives 4761.19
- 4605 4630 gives 4629.30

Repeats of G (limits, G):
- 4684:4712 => 682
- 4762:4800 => -1306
